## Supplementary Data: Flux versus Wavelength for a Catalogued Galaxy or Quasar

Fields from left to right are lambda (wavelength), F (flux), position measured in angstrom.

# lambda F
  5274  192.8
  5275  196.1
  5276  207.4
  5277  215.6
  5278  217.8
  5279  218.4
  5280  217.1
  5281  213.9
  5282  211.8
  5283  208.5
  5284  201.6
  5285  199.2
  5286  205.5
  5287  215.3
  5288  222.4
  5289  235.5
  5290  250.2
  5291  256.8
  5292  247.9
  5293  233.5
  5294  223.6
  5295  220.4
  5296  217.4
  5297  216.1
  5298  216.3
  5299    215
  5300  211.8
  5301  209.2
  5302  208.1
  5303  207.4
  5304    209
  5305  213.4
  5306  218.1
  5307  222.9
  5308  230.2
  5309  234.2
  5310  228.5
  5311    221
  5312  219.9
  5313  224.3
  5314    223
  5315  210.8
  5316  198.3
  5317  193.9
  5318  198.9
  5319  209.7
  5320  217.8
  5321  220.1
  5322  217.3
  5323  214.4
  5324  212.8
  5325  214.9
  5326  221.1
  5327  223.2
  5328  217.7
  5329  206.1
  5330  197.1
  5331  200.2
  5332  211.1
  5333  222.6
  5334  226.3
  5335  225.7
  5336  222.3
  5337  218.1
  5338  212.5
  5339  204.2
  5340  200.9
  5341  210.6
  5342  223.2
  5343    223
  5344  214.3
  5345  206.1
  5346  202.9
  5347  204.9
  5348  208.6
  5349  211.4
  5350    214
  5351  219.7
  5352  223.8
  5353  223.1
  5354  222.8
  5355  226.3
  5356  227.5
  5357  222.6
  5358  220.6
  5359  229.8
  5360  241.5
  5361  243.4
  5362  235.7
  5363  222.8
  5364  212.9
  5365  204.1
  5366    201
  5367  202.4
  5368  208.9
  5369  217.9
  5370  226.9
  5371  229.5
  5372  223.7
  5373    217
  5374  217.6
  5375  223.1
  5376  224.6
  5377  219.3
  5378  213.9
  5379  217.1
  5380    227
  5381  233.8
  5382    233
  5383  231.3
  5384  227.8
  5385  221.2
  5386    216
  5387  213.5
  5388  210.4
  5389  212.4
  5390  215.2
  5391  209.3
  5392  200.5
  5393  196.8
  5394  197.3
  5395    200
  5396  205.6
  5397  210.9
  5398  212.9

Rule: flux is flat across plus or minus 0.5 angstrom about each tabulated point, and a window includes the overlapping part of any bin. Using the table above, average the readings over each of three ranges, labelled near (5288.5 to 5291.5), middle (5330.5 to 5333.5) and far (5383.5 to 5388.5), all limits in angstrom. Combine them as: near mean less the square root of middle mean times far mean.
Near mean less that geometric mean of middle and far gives 33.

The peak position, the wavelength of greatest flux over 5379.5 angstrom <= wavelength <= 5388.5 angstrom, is 5381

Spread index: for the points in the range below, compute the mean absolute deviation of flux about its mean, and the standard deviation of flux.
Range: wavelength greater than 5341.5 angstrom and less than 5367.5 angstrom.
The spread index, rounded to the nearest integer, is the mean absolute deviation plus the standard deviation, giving 21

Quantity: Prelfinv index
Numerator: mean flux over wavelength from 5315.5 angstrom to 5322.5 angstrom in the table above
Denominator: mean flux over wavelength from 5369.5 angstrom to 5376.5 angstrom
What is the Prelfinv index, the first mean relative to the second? 0.932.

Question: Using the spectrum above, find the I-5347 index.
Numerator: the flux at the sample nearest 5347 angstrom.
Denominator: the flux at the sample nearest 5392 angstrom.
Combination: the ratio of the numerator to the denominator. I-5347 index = 1.02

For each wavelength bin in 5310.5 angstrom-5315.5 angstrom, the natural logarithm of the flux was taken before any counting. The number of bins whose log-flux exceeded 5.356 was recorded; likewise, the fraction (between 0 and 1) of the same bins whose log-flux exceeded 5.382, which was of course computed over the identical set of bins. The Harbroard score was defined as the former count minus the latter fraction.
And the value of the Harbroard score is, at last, 3.2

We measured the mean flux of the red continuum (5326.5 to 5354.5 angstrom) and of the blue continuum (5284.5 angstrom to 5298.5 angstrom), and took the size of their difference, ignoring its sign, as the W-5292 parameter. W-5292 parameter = 12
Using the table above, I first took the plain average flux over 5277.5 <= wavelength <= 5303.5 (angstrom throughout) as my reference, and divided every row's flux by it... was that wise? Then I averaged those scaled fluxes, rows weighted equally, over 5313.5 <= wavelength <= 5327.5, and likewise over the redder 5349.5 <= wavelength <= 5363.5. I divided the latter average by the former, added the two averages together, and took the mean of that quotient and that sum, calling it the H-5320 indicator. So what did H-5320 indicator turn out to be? 1.535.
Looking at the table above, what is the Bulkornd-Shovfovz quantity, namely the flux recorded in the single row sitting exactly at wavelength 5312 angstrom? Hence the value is 219.9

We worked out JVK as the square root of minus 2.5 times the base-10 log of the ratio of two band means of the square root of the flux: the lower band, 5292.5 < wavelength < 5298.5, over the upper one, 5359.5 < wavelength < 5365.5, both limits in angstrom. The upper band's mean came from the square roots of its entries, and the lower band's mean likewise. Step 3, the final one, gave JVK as 0.11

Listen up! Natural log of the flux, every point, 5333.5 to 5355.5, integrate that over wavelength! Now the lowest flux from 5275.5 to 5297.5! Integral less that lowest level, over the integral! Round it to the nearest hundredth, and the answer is -0.69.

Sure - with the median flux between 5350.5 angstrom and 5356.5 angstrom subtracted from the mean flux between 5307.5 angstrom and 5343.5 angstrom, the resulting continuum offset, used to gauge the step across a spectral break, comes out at -8.0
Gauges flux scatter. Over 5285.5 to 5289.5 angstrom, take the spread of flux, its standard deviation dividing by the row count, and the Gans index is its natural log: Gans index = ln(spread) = 2.4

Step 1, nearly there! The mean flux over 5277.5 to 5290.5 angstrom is 217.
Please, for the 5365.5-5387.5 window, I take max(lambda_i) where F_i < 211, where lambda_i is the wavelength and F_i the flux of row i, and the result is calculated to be 5368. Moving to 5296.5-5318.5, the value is 5318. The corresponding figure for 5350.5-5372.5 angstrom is 5368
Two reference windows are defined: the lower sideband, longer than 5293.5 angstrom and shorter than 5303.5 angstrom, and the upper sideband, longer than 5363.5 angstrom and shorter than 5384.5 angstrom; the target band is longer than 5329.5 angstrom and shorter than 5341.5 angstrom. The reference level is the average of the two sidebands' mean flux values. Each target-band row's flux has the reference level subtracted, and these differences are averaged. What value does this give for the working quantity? -4.5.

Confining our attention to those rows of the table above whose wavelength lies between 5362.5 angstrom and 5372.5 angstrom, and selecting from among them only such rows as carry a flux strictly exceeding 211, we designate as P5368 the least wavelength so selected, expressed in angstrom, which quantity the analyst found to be 5363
